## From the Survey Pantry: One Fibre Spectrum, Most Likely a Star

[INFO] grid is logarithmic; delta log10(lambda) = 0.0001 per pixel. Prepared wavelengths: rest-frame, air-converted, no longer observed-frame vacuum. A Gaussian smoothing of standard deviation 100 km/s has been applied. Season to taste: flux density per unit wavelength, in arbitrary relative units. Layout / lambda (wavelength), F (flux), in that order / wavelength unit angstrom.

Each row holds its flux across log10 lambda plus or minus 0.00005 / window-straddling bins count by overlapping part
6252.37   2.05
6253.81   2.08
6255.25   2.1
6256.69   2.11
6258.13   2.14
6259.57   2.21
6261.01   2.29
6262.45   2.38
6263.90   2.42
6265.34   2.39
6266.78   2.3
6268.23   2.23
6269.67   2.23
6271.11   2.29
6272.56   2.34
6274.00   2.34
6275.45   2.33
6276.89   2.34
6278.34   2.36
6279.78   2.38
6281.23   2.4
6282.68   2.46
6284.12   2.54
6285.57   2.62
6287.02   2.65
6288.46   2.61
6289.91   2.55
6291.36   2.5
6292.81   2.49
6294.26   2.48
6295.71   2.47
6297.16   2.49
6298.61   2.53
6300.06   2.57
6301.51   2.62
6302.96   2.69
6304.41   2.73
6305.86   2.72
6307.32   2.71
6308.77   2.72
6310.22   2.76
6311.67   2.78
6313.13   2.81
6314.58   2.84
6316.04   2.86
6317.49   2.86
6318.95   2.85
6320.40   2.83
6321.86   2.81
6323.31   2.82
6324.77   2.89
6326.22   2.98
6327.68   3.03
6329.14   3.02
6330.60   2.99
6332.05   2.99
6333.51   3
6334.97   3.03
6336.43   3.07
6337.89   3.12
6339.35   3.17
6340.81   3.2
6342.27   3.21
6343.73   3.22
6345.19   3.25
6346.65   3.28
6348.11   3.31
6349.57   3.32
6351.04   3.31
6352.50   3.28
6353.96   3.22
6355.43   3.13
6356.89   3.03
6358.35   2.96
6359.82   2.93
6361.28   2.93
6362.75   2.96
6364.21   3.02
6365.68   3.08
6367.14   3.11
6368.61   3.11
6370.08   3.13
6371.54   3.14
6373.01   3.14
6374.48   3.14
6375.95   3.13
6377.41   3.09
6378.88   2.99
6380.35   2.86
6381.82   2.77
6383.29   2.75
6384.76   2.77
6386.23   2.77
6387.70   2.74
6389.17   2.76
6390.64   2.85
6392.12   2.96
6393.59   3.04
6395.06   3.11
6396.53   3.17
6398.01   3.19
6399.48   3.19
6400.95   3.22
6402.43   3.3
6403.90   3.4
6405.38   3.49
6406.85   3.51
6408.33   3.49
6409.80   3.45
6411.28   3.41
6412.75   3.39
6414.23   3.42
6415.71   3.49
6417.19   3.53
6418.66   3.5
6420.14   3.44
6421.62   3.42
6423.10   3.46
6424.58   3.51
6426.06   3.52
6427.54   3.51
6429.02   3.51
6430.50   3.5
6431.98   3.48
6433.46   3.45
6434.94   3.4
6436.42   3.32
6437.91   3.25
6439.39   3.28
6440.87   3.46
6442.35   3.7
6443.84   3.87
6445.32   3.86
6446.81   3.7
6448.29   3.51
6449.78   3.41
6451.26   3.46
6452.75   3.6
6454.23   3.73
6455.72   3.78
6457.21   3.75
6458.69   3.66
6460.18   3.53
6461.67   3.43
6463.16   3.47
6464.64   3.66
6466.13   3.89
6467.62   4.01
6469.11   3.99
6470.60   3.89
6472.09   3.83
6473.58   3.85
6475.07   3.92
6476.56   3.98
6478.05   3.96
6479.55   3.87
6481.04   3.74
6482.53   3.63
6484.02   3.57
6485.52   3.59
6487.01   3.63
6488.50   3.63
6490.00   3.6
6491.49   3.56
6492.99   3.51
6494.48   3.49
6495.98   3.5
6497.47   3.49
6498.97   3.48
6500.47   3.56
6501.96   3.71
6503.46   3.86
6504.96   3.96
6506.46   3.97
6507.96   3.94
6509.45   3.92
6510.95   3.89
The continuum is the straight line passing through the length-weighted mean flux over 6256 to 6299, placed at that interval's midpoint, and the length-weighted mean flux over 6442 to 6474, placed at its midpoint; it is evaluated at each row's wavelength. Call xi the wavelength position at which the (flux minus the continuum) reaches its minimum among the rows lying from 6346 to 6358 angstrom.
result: 6356.89 angstrom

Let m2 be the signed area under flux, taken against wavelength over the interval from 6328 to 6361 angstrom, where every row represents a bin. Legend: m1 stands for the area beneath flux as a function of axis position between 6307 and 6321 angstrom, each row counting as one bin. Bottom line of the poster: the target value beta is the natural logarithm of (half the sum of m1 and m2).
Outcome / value 4.27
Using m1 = 39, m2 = 103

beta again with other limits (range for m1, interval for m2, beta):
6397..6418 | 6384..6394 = 3.91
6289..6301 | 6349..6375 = 4.02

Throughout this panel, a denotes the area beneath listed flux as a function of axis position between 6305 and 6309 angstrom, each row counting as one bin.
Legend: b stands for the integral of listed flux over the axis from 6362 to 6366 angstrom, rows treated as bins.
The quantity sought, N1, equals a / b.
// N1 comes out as 0.9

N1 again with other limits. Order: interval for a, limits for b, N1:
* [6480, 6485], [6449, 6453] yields 1.3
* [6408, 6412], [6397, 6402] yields 0.9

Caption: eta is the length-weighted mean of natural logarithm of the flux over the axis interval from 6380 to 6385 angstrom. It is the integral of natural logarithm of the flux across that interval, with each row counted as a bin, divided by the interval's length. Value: 1.02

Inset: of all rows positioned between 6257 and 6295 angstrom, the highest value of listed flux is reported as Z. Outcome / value 2.65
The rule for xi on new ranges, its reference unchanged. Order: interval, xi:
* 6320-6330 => 6323.31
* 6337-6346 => 6337.89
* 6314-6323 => 6321.86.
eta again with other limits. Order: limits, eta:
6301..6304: 0.98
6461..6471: 1.32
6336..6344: 1.15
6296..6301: 0.93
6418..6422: 1.24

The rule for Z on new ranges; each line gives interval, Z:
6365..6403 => 3.3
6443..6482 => 4.01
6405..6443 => 3.7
